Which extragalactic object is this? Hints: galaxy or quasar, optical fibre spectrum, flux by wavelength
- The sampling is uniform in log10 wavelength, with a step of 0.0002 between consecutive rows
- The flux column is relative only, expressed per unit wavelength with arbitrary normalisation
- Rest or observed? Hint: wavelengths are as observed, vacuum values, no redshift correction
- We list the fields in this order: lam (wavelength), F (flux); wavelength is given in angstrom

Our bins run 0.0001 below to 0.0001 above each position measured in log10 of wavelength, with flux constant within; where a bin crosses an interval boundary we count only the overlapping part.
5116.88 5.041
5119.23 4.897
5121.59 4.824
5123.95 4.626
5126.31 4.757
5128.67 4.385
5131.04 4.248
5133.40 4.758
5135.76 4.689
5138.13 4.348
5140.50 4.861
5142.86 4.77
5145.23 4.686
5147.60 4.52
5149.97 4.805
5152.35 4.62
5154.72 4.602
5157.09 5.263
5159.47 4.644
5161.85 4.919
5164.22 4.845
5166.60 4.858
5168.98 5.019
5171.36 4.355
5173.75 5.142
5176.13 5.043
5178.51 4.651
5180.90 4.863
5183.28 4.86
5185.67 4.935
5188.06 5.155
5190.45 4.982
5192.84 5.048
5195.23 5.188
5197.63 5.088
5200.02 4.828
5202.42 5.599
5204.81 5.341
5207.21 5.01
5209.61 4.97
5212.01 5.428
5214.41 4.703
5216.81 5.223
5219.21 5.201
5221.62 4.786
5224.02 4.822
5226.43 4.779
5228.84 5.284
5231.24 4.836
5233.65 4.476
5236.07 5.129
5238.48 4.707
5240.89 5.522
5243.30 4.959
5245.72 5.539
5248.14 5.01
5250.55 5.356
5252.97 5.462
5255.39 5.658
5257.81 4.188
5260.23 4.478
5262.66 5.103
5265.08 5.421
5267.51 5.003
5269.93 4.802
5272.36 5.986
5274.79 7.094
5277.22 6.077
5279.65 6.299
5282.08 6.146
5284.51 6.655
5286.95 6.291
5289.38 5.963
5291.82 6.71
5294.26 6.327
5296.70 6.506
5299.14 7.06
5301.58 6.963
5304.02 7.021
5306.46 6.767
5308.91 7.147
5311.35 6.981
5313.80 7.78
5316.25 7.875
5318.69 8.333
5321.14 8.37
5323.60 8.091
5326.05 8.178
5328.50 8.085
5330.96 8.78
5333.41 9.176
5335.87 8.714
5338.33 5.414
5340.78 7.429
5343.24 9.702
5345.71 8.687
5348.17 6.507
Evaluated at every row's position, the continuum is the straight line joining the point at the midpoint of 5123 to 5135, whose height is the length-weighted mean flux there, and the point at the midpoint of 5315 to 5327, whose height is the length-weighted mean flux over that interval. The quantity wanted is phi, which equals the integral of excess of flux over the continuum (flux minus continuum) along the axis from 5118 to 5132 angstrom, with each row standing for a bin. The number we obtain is 2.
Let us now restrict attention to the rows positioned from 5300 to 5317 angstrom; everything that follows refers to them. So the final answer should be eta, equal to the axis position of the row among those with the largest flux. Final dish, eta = 5316.25 angstrom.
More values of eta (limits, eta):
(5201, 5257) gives 5255.39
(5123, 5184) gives 5157.09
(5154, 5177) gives 5157.09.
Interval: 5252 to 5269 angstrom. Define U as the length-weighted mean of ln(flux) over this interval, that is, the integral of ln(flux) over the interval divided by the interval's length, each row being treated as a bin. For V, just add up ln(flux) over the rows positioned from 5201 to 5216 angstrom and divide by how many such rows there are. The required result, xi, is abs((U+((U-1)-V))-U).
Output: 1.0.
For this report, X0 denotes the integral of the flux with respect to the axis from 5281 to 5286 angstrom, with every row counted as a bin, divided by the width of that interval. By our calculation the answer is 6.4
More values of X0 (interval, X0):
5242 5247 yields 5.2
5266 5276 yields 5.7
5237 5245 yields 5.1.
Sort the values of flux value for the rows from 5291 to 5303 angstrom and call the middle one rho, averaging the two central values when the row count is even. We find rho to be 6.7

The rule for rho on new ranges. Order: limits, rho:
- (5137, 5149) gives 4.7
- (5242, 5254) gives 5.4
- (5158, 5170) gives 4.9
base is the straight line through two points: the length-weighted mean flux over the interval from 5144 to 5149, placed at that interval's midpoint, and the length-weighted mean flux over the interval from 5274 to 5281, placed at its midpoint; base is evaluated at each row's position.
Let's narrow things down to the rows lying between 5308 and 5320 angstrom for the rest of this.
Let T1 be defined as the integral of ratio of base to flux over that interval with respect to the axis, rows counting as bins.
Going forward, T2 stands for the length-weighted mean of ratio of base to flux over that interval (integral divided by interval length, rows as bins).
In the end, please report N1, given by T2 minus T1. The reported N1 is -10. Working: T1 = 11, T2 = 0.92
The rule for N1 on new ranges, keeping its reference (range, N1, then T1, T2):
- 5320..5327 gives -5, 6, 0.86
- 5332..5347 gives -13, 14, 0.93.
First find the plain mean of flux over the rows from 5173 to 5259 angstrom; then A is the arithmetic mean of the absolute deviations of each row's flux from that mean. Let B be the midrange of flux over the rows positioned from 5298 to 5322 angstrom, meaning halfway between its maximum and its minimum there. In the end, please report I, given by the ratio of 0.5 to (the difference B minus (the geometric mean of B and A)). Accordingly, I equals 0.08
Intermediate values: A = 0.25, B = 7.6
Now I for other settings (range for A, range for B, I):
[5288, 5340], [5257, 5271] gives 0.18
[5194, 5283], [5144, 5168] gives 0.14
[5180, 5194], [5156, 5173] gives 0.12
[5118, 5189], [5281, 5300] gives 0.09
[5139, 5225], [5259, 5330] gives 0.09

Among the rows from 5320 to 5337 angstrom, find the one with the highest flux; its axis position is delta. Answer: 5333.41 angstrom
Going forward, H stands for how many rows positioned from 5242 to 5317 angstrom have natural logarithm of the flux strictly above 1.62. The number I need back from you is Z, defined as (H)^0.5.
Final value 5.0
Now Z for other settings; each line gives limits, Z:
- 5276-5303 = 3.3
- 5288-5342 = 4.7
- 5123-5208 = 2.6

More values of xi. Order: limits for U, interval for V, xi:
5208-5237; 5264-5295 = 1.2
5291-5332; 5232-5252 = 0.6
